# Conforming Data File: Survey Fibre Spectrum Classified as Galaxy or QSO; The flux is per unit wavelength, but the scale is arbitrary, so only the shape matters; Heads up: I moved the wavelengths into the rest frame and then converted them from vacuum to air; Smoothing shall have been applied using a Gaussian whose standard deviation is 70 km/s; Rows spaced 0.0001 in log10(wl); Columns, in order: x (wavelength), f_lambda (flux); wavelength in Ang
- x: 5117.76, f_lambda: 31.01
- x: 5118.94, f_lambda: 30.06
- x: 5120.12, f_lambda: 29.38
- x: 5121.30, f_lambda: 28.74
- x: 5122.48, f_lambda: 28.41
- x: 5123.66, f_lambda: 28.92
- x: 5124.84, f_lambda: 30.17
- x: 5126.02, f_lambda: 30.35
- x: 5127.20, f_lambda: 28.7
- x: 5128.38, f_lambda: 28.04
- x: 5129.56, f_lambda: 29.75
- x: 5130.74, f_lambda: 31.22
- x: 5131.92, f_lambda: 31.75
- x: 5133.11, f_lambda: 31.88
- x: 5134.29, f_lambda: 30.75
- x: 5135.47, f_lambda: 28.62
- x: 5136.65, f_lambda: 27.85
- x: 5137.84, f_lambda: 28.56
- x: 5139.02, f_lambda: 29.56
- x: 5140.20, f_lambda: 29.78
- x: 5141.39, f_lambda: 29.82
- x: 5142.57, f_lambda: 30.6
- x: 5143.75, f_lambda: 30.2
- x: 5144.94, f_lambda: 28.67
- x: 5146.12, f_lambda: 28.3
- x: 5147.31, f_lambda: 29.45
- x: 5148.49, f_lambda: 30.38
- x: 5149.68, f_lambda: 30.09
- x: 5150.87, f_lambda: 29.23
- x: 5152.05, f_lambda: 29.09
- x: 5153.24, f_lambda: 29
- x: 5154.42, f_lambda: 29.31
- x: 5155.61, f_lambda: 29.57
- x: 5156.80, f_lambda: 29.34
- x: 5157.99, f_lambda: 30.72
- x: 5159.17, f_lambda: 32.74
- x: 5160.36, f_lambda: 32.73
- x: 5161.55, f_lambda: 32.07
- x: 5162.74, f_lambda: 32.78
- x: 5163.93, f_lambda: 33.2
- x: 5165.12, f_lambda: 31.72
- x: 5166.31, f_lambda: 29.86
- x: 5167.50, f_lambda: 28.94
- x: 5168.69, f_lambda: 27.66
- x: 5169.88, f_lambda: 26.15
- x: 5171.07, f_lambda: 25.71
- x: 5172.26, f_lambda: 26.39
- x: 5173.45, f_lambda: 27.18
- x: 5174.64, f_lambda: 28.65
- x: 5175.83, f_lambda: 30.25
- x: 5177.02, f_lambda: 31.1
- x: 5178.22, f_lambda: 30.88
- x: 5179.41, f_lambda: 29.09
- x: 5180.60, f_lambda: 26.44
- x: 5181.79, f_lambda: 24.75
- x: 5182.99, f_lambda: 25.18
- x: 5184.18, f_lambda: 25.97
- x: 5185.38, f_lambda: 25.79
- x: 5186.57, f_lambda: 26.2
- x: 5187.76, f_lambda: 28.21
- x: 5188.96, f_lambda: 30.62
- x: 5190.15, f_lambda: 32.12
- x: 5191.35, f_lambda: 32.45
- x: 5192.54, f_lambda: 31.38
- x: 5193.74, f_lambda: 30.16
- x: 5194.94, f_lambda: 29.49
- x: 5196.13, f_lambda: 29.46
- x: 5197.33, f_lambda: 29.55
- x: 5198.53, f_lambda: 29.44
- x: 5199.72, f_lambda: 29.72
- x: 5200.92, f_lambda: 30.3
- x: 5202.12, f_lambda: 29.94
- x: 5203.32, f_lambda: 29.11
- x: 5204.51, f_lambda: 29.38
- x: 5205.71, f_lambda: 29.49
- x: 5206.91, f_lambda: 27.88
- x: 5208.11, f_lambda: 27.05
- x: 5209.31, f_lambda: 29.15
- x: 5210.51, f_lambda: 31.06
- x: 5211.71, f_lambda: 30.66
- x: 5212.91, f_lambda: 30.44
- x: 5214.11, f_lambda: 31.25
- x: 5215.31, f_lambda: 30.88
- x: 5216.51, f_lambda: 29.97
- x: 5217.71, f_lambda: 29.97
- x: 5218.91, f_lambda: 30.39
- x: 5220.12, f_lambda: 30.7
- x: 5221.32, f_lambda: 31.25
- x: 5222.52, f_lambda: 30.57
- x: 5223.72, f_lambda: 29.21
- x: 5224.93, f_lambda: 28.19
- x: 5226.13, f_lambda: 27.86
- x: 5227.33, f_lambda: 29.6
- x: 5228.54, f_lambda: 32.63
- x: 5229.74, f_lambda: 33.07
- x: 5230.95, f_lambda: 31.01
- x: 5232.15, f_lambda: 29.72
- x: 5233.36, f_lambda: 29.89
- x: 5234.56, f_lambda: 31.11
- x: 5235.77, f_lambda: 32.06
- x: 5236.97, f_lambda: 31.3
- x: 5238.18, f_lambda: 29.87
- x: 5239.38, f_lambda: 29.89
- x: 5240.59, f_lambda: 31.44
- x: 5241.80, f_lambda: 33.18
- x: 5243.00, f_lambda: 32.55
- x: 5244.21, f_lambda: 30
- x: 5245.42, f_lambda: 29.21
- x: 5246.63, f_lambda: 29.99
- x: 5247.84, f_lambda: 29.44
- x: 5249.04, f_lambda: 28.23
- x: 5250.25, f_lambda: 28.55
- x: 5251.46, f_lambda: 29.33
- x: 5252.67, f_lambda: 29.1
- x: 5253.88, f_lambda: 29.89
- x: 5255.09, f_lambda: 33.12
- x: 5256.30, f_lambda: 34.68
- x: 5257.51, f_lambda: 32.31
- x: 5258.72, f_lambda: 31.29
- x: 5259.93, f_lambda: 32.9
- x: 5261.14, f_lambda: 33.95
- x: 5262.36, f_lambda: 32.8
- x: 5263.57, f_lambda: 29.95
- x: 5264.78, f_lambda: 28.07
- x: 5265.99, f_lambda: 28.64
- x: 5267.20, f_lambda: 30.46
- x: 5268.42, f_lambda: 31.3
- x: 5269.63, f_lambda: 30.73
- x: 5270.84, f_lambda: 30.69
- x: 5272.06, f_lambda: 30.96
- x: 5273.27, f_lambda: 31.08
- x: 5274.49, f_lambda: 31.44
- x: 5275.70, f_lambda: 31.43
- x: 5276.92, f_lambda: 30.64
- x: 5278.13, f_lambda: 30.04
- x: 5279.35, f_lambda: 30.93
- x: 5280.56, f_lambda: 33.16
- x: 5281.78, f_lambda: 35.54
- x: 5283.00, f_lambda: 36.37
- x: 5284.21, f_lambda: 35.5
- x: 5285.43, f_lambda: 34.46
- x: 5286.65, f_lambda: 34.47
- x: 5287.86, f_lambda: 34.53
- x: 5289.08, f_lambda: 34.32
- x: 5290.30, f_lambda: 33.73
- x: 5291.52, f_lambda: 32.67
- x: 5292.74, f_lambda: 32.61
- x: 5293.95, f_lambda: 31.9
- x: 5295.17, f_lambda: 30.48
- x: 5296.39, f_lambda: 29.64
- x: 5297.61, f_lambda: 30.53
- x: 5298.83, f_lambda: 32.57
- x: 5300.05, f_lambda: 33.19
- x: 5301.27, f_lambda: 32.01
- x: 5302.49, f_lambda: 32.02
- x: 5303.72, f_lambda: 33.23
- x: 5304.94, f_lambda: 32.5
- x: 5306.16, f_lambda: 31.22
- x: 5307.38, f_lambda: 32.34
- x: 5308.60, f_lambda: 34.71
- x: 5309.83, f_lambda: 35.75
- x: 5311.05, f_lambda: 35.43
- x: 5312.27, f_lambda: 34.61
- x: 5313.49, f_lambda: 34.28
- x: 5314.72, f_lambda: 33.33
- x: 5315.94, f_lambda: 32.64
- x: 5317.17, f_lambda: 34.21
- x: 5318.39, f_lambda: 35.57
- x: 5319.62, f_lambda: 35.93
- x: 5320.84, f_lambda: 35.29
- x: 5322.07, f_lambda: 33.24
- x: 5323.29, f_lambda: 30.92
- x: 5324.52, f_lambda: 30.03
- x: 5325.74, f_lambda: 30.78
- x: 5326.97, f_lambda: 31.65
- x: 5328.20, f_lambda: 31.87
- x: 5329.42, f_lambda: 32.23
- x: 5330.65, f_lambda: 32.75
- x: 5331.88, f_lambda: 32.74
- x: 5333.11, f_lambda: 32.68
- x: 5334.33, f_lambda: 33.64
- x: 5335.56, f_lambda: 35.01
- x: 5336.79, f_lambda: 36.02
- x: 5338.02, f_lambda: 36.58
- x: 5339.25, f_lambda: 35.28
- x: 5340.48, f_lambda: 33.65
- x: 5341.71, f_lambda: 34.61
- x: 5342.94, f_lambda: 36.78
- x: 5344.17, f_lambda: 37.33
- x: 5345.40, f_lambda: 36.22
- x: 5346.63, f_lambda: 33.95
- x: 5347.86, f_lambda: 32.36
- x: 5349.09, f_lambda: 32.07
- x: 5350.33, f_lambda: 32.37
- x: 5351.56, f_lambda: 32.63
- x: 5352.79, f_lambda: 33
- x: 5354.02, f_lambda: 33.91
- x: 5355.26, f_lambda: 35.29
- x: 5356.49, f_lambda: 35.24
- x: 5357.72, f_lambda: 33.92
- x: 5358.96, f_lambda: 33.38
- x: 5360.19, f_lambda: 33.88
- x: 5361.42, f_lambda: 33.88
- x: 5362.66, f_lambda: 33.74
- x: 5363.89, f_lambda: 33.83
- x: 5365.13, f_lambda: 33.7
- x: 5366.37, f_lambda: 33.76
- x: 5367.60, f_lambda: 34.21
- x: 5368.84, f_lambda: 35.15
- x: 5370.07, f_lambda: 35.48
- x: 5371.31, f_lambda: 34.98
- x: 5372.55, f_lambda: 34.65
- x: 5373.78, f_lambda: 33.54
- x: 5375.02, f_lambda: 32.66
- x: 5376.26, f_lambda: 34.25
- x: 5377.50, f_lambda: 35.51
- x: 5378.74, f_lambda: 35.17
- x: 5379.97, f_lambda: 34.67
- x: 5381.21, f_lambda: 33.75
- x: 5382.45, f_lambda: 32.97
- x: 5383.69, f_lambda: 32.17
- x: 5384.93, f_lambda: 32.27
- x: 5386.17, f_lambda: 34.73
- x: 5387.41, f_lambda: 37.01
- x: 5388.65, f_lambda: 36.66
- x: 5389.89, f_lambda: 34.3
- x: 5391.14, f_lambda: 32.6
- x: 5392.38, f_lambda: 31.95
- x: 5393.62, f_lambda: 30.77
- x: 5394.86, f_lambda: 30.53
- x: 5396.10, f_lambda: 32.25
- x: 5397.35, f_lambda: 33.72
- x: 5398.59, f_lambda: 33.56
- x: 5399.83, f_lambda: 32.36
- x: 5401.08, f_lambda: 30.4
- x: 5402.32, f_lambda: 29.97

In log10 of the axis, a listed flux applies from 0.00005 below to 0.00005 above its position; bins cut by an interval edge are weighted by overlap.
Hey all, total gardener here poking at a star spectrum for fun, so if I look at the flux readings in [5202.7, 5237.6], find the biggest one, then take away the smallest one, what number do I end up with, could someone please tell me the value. 6.0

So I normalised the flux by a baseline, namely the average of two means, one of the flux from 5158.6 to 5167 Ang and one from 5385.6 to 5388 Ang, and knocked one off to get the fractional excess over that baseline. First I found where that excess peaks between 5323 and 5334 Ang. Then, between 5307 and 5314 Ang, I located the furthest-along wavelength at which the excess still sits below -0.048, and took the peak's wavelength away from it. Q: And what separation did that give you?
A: -23.3 Ang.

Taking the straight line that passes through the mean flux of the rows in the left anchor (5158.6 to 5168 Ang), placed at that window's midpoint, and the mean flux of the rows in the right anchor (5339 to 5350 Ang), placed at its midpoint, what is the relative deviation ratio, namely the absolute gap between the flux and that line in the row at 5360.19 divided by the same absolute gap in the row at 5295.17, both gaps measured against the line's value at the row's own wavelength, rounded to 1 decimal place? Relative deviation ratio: 0.3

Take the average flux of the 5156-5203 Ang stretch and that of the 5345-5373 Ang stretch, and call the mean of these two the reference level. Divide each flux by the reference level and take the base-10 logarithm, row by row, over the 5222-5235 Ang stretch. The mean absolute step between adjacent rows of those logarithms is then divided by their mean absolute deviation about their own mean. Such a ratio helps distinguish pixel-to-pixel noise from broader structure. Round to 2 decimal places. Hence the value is 0.98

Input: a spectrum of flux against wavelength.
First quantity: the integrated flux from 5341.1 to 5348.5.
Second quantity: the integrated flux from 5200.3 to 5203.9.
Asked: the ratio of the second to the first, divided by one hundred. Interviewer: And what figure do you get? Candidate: 0.0041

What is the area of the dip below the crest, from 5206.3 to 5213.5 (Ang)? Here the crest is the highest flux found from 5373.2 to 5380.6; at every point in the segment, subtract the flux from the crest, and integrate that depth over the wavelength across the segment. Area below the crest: 44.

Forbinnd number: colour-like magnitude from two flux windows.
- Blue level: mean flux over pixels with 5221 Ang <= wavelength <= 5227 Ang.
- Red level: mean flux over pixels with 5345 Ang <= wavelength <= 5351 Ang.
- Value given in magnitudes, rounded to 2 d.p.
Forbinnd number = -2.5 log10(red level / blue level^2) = 3.53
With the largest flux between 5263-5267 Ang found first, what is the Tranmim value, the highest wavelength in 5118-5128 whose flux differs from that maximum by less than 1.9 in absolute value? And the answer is 5127.20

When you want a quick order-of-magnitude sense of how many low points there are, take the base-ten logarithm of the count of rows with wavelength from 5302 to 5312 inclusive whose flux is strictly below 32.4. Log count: 0.48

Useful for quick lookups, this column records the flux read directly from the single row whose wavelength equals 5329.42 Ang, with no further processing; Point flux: 32.23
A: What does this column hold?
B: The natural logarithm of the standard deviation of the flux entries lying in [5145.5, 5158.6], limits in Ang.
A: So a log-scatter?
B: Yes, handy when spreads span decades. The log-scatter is -0.4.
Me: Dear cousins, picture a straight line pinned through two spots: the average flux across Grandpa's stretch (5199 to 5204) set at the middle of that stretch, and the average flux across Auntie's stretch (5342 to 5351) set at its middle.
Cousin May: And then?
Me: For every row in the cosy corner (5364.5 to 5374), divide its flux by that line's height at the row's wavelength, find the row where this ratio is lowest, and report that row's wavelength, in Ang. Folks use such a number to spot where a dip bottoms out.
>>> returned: 5373.78 Ang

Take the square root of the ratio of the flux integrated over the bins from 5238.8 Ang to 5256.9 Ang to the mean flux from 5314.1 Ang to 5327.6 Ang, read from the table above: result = 4.1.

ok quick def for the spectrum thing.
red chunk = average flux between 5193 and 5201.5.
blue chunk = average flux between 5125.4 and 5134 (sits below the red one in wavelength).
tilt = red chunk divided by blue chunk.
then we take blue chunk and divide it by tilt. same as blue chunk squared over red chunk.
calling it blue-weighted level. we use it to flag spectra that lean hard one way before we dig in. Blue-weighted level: 30.8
